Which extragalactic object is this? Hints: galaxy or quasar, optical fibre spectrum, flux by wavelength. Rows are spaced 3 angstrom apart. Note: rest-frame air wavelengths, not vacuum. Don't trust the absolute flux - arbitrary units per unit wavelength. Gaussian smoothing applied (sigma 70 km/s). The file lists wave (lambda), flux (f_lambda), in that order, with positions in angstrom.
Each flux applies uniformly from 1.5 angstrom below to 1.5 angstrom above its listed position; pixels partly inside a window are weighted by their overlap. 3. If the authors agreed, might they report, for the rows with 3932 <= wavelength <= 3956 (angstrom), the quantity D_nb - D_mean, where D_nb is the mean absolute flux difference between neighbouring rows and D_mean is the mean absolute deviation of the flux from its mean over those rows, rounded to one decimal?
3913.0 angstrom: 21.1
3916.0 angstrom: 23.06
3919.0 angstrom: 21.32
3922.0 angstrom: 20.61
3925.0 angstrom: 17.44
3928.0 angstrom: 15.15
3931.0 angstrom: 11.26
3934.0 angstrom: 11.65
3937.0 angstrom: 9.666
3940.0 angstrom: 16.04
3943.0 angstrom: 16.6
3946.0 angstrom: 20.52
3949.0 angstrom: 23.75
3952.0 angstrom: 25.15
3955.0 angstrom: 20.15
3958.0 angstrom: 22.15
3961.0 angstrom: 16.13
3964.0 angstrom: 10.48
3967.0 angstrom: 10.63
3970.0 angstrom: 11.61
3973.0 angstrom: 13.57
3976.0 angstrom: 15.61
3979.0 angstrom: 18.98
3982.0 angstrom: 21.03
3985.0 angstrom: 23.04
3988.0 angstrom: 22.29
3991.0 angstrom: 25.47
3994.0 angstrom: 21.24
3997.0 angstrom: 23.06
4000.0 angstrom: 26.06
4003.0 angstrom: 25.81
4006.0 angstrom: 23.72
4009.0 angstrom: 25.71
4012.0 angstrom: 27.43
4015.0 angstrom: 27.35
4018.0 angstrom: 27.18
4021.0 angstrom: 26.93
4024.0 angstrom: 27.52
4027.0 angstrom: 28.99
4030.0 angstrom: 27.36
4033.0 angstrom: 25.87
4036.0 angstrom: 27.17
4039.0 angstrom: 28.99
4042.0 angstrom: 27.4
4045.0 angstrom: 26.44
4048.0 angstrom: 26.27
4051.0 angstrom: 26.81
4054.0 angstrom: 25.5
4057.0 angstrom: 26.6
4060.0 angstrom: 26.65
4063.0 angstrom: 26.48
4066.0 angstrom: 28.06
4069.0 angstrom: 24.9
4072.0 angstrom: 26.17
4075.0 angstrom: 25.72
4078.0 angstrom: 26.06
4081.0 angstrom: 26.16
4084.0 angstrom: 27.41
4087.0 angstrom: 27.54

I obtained -1.2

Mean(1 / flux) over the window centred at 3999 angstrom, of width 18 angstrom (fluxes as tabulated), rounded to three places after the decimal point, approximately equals 0.041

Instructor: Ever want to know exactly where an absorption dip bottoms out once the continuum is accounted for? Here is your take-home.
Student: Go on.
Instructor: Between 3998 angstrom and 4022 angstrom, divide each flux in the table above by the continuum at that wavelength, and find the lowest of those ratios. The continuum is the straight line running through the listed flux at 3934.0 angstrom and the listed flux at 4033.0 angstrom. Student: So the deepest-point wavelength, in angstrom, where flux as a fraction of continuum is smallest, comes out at 4006.0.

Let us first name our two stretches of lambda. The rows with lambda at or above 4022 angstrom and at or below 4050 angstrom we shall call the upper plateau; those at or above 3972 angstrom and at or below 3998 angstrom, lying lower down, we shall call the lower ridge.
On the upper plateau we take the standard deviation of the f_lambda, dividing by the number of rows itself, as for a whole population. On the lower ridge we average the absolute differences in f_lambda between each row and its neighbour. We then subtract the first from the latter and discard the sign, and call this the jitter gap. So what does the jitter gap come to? 1.4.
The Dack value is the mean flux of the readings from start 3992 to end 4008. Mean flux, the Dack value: 24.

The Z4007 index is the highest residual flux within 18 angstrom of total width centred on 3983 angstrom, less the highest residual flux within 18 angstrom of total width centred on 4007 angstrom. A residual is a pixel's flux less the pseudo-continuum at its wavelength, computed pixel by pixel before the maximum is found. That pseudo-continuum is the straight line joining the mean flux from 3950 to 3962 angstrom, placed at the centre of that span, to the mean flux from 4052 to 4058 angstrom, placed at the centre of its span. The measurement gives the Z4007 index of -0.9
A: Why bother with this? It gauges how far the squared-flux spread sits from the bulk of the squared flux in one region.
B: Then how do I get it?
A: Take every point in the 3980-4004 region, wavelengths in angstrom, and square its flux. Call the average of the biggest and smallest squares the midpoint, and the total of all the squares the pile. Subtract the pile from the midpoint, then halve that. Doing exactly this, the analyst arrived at -1943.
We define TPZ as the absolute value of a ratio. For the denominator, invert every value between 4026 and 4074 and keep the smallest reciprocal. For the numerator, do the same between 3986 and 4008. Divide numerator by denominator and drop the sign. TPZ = 1.11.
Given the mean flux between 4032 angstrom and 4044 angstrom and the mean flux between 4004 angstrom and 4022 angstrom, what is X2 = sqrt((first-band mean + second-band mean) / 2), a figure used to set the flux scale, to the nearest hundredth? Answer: 5.18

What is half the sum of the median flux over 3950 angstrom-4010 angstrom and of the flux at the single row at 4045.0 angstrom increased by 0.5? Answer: 24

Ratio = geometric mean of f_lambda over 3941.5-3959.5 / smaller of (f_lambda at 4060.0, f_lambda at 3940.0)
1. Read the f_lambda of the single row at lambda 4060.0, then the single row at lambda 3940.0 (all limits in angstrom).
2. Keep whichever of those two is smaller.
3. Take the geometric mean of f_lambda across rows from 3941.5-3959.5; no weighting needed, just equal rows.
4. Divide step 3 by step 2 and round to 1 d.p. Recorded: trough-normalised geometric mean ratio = 1.3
